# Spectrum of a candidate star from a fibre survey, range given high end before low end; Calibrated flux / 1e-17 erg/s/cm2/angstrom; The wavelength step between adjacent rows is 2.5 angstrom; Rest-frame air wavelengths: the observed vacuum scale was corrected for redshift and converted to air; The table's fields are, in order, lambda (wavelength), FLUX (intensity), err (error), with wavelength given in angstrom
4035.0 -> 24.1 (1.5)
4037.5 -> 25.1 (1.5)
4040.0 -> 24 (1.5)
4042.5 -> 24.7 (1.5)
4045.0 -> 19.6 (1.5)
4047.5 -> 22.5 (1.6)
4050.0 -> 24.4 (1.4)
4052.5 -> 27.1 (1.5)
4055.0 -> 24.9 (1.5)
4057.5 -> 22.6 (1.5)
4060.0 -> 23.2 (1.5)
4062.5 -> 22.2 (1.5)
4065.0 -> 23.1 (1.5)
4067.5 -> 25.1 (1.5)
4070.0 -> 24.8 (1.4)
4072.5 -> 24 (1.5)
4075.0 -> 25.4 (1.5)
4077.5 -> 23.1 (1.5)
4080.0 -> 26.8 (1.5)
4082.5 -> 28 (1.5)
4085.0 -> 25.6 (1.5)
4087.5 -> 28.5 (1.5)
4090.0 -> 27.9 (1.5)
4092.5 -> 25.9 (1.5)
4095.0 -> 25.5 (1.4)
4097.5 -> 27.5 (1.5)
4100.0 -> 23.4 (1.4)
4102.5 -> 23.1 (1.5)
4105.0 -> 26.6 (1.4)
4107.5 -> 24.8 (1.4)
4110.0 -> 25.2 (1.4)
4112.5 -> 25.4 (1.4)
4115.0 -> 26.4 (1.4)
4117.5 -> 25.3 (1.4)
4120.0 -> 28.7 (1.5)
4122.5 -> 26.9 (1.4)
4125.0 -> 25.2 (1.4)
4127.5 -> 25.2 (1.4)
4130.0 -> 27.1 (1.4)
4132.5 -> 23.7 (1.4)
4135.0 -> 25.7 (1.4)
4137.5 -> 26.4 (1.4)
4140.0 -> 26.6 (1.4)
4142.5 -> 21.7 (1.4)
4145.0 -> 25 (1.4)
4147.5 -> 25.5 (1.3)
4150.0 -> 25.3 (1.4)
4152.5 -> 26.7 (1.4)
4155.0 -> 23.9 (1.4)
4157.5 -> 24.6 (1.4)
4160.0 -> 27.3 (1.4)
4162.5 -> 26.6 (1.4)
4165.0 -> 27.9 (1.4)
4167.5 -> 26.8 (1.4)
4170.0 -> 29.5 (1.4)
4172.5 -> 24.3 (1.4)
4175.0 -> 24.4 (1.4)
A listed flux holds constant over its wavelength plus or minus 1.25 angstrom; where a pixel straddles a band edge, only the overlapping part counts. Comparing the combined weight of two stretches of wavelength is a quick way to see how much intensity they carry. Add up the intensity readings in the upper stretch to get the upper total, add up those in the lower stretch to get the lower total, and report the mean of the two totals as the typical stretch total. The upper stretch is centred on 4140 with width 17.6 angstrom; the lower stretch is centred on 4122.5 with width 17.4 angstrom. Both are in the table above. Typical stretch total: 180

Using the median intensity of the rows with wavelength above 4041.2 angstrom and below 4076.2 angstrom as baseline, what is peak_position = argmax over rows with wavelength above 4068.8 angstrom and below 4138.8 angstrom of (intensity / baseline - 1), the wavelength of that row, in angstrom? 4120.0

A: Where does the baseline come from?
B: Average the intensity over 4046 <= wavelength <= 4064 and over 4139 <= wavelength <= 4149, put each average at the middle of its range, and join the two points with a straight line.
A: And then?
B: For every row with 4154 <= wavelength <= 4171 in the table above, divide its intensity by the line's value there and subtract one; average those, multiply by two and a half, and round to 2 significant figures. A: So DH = 0.18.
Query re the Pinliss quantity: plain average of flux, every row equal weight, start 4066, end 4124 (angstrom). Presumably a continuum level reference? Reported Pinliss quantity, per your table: 25.8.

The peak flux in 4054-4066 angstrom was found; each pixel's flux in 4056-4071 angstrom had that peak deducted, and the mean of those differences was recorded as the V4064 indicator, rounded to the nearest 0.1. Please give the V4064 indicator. -1.4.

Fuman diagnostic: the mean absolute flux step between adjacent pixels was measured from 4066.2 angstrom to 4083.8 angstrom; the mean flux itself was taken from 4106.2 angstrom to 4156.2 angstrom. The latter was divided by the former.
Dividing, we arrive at 16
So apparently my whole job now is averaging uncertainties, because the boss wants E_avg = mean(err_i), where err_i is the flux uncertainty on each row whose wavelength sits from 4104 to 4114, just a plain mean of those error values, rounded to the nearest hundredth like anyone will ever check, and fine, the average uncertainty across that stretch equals 1.40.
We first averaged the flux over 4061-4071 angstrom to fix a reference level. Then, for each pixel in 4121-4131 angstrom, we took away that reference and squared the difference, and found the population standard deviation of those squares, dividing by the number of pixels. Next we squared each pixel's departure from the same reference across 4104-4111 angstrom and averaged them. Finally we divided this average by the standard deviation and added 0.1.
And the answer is 0.96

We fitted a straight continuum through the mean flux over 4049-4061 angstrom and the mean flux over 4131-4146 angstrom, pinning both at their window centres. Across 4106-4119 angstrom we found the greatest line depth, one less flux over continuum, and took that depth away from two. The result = 2.00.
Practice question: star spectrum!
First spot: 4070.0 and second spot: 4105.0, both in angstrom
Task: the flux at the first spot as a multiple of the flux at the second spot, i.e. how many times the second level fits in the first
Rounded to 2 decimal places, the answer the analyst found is 0.93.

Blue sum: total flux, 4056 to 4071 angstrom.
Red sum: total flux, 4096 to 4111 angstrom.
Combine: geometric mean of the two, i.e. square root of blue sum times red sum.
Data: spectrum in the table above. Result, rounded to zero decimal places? 146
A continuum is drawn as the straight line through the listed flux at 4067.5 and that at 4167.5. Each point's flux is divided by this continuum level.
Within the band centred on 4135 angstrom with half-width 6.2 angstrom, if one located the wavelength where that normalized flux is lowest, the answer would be 4132.5 angstrom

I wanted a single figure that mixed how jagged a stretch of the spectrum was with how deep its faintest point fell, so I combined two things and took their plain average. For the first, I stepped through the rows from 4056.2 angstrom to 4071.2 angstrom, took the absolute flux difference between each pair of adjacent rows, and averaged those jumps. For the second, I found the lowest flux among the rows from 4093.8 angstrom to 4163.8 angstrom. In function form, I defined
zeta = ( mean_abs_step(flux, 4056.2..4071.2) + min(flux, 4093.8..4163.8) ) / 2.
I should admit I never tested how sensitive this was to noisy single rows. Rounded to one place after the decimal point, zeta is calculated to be 11.3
